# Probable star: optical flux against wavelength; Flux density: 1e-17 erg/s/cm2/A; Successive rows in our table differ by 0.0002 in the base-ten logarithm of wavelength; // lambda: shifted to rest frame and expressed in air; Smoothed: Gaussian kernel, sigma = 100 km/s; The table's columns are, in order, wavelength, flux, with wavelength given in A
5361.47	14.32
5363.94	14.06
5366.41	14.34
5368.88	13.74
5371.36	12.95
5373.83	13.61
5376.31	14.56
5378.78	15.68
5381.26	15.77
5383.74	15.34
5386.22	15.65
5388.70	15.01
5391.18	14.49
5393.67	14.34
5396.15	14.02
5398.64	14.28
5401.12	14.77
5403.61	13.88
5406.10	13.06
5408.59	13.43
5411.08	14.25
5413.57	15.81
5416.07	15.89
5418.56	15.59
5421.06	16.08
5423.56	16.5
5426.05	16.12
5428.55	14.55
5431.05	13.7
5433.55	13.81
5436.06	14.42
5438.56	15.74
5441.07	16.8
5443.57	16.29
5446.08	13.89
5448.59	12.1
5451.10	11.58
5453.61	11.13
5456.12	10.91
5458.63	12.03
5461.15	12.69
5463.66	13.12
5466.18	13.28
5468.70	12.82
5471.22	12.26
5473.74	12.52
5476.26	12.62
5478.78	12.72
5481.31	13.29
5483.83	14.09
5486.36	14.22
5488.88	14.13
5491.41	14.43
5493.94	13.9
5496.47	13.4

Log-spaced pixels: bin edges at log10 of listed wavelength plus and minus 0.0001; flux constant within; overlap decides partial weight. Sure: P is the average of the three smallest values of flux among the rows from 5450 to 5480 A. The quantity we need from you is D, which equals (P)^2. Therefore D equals 126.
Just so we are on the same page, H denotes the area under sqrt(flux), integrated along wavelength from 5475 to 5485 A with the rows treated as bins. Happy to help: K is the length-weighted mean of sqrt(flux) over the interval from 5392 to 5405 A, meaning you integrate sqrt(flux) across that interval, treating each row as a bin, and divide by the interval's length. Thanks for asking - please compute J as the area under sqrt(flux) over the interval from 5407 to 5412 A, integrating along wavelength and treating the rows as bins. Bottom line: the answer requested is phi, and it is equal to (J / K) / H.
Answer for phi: 0.14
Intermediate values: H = 36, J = 18.6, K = 3.77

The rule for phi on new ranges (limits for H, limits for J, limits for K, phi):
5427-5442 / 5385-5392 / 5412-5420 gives 0.12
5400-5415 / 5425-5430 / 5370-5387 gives 0.09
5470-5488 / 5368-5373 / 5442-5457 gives 0.08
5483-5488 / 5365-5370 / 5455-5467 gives 0.28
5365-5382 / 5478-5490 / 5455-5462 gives 0.20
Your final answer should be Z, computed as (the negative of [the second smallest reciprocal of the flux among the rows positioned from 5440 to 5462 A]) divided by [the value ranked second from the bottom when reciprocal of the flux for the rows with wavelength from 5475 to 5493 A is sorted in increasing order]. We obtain -0.87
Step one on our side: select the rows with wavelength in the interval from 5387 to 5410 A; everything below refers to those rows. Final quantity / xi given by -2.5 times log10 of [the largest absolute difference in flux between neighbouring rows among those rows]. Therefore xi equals 0.1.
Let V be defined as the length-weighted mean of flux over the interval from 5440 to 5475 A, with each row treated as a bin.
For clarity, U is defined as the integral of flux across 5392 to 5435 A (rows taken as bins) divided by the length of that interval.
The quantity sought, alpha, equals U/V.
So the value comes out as 1.14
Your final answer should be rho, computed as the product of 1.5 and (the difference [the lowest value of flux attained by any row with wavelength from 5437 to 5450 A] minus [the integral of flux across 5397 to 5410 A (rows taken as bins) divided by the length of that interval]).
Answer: -2.7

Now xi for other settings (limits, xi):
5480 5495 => 0.2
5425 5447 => -1.0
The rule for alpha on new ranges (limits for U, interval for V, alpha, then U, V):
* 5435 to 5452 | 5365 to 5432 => 0.98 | 14.5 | 14.7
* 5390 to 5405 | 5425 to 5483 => 1.07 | 14.3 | 13.4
